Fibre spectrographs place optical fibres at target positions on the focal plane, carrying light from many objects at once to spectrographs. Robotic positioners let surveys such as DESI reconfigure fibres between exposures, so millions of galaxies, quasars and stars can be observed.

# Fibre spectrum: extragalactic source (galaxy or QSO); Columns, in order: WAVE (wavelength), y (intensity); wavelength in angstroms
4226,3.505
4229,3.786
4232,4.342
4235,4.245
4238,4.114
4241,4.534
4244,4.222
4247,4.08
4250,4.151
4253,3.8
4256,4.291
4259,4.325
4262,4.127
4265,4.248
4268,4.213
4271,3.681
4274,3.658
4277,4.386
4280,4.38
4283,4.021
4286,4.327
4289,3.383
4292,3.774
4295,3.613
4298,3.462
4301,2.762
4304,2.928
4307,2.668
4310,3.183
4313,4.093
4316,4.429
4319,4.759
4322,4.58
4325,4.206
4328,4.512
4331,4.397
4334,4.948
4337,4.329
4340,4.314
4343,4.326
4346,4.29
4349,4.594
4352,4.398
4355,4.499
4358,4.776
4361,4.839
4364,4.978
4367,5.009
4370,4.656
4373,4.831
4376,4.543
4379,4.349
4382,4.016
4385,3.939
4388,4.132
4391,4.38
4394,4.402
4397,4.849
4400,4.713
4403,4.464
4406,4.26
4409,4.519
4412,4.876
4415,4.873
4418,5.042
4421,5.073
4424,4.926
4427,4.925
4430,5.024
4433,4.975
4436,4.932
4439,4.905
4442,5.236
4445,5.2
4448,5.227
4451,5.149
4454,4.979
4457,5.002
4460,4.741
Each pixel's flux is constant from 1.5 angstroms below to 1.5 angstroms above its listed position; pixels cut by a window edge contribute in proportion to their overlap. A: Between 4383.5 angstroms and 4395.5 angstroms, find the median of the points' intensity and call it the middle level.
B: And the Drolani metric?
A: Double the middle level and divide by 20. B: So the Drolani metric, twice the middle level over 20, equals 0.43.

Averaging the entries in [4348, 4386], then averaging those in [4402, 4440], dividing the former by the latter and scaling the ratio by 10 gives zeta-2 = 9.5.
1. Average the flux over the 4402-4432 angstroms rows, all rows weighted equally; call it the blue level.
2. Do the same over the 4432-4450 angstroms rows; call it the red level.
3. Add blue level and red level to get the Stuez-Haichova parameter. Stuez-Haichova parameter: 9.9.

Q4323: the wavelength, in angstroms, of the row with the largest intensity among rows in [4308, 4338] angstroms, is 4334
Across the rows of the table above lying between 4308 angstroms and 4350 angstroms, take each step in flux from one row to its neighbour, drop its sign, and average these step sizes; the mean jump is 0.31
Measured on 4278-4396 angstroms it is 0.28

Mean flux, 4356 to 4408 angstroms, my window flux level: 4.54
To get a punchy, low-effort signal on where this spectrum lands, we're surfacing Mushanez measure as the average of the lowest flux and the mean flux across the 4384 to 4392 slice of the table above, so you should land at 4.04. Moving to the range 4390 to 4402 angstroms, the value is 4.48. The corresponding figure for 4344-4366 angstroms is 4.46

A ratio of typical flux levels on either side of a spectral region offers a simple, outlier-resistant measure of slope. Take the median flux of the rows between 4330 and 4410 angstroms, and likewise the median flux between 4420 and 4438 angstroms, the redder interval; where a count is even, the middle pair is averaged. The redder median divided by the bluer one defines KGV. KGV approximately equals 1.11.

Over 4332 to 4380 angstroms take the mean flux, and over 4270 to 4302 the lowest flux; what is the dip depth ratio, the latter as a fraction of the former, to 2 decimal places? 0.60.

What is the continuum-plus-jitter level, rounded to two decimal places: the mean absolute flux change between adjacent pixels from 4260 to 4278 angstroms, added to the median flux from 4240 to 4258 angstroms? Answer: 4.47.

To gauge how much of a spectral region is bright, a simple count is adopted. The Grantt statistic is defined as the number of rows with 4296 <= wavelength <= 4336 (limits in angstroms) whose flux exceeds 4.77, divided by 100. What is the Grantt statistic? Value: 0.01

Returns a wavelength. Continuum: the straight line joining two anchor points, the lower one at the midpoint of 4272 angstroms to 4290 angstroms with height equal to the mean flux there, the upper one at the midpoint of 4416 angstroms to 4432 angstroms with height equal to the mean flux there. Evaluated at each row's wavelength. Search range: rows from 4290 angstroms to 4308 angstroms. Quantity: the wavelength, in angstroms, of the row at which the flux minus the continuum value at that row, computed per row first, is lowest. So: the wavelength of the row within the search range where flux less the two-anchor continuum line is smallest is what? 4307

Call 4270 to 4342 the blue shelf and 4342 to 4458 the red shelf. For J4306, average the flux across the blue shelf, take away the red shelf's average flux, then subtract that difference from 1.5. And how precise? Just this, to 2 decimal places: 2.27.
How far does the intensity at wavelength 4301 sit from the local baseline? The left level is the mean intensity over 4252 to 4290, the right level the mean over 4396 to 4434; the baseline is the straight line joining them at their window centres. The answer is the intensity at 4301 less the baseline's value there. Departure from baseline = -1.5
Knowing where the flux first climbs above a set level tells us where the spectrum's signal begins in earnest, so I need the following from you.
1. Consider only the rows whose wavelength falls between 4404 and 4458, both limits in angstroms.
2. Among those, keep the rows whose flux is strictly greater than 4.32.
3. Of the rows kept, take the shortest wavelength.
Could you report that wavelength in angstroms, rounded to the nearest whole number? 4409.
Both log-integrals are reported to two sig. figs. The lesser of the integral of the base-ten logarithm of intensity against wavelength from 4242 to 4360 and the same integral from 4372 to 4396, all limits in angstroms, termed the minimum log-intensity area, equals 15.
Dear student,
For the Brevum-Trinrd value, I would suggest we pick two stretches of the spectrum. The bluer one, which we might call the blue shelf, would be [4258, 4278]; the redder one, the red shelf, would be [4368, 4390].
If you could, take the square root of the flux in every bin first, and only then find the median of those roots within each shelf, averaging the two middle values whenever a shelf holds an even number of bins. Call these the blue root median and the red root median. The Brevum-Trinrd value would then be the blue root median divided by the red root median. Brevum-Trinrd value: 0.98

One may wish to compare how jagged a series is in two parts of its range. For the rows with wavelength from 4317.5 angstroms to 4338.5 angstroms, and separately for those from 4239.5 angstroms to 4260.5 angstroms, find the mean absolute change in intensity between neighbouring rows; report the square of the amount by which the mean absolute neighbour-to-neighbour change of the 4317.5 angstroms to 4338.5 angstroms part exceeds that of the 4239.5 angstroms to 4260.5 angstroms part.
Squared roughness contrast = 0.015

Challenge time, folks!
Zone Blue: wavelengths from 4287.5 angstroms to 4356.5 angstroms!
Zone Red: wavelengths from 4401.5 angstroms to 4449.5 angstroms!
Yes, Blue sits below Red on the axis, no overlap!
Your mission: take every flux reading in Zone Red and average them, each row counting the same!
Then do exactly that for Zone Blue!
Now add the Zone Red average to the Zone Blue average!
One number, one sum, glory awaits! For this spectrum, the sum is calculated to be 8.9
